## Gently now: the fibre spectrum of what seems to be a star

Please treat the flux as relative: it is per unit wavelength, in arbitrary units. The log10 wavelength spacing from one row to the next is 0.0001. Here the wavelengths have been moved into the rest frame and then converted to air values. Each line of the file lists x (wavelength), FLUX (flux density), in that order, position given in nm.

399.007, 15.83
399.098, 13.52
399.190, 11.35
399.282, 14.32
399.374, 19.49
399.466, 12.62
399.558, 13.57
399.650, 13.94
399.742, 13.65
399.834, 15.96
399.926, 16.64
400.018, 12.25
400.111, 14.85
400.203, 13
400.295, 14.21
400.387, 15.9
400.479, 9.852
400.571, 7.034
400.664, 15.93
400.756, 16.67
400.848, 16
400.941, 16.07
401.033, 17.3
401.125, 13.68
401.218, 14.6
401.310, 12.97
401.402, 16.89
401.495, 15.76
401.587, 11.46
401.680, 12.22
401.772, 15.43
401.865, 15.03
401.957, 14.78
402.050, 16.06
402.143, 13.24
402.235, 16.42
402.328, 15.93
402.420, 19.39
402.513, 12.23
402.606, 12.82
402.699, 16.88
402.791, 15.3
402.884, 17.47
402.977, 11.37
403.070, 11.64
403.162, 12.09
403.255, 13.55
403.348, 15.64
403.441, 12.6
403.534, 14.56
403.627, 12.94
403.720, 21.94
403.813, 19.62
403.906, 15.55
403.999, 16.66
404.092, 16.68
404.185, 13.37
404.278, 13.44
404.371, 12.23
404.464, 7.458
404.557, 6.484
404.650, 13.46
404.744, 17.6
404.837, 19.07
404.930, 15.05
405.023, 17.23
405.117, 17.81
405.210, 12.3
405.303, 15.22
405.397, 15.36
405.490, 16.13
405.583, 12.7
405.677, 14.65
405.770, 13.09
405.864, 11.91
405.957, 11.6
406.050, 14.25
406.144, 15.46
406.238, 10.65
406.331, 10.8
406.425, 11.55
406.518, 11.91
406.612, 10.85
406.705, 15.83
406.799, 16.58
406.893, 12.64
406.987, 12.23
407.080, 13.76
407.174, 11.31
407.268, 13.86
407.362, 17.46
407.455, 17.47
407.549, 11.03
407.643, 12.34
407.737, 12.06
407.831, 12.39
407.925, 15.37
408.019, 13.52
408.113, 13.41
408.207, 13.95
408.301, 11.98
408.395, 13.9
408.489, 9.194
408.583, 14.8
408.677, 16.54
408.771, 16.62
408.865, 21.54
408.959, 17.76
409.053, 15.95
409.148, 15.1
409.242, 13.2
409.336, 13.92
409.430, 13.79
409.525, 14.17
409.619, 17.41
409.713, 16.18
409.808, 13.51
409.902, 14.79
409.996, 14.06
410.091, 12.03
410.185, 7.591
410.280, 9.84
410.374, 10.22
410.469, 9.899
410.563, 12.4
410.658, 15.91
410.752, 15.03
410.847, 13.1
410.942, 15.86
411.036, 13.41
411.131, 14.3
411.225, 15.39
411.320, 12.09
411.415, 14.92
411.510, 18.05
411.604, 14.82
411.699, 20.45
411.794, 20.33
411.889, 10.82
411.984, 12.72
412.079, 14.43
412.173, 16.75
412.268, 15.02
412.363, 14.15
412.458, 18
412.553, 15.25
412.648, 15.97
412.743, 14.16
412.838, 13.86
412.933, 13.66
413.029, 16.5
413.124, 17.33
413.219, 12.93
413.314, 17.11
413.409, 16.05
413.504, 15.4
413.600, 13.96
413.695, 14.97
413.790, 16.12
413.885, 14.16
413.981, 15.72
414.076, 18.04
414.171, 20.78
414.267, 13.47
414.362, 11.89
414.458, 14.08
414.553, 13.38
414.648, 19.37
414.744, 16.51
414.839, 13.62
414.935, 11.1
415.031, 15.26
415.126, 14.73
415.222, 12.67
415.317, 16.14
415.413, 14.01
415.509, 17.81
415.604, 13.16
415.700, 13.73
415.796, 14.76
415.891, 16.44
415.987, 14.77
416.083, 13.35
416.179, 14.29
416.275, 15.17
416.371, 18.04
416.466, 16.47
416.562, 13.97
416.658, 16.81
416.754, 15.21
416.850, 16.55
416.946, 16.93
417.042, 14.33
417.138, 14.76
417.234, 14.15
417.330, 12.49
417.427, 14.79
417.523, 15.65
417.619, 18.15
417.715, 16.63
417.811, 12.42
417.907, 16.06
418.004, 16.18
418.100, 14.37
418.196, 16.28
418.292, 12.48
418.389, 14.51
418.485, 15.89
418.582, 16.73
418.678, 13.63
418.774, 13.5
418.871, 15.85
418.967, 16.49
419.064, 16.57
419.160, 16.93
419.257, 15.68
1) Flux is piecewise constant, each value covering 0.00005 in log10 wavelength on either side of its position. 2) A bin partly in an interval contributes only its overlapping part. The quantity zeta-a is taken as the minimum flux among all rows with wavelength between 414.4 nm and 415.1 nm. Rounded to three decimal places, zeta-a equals 11.100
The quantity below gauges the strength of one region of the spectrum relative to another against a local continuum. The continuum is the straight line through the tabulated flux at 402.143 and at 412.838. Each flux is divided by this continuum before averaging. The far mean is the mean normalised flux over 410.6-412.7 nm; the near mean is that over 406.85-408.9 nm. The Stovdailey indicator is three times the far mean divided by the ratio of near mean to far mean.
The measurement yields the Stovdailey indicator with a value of 3.59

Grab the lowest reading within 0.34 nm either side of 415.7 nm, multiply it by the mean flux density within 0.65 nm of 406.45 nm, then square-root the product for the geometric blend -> 13.0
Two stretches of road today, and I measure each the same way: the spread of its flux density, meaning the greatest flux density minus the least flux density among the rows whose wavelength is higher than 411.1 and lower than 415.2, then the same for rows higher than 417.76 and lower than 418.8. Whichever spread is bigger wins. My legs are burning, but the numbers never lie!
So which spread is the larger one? 10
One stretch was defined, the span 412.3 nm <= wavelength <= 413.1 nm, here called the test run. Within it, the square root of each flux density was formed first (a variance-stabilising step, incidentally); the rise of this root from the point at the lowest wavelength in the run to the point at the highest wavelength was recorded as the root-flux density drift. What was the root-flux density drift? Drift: 0.30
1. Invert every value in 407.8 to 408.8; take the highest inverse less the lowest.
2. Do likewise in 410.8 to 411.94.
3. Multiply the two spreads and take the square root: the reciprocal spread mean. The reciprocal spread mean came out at 0.046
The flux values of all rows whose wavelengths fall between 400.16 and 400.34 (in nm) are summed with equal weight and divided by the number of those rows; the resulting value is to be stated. 13.6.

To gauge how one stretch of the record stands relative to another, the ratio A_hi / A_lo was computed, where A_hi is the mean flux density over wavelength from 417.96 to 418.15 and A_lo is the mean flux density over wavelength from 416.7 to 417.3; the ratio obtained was 1.00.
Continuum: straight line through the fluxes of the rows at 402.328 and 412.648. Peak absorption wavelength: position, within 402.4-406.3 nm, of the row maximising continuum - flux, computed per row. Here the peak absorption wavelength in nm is 404.557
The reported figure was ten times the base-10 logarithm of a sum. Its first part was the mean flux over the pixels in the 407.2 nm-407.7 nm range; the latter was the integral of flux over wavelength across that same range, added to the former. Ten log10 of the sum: 13.3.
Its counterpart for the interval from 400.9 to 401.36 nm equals 13.4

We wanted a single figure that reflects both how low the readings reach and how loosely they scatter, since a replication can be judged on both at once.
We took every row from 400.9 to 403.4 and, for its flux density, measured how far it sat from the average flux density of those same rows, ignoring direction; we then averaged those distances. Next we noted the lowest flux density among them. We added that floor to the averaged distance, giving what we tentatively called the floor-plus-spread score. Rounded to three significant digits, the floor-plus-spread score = 13.2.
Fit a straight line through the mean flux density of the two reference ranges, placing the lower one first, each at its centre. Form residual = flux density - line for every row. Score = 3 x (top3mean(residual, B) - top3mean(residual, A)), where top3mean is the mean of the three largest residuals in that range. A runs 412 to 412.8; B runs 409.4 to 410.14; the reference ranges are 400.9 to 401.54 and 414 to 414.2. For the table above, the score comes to 0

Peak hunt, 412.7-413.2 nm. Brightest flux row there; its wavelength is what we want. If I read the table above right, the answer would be 413.124 nm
